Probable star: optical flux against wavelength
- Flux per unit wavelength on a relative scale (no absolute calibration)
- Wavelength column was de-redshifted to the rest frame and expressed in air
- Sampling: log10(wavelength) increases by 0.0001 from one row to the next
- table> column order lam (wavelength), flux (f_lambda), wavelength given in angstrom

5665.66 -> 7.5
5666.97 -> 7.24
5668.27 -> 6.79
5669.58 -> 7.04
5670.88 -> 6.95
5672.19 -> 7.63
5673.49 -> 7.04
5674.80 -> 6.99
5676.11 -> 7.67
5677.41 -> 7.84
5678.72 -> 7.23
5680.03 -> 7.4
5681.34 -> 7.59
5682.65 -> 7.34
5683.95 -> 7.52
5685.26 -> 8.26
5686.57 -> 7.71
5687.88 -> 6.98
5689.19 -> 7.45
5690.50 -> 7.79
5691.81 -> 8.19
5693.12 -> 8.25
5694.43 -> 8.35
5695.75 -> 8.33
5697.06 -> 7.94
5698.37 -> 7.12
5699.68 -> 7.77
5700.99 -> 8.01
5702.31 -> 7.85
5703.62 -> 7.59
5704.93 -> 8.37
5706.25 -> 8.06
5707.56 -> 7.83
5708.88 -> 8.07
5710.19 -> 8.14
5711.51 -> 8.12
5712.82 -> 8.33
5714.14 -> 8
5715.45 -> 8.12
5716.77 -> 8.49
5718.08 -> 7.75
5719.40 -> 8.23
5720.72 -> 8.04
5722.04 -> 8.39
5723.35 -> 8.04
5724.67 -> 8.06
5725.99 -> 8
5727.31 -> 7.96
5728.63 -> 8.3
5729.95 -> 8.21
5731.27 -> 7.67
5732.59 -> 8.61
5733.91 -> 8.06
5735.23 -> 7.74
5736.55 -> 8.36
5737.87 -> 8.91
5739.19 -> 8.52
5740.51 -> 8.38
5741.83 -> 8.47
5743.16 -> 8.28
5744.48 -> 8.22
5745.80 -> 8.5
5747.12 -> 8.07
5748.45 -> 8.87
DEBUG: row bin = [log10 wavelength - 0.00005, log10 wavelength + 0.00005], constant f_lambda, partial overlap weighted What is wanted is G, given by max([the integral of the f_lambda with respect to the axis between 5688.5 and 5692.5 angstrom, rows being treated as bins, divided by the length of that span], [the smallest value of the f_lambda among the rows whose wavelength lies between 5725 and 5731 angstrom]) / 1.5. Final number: 5.31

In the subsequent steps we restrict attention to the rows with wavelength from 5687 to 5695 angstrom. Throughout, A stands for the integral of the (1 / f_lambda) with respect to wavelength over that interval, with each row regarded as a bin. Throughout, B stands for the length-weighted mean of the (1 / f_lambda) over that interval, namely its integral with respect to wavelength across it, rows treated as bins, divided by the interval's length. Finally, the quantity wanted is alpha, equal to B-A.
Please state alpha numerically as -0.9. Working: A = 1.0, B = 0.128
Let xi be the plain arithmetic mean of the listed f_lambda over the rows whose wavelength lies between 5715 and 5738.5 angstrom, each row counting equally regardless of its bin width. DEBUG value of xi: 8.16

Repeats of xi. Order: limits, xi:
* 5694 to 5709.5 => 7.94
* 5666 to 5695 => 7.51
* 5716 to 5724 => 8.16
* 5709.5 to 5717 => 8.20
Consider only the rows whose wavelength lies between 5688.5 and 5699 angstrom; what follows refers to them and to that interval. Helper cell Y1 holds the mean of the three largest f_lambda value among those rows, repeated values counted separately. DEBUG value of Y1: 8.31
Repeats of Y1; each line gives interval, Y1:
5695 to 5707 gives 8.25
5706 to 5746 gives 8.68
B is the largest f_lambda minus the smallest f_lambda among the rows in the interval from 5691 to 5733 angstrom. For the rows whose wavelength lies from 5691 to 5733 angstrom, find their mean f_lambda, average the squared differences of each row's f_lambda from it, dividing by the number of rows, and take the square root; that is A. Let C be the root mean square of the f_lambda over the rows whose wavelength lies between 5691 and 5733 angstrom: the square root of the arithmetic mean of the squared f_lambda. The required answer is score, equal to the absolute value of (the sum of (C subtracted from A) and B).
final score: 6.3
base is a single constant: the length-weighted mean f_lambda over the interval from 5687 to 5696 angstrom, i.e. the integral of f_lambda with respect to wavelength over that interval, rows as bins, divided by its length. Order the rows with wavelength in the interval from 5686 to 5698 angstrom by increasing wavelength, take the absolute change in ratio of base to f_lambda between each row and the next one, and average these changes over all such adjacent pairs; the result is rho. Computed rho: 0.043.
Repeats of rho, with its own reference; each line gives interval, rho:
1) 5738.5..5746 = 0.017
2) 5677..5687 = 0.051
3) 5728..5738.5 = 0.061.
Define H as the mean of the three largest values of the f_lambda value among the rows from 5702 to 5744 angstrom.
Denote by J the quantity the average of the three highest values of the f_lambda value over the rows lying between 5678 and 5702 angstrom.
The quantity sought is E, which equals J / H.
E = 0.96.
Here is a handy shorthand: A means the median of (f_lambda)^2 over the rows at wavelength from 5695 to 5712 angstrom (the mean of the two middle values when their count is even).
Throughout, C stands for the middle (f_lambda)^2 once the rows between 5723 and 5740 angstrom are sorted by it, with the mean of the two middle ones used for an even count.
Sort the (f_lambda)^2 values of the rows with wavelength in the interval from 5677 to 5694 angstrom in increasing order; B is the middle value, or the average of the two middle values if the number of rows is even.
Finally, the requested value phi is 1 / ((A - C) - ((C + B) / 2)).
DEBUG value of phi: -0.0161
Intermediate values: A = 64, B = 58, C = 65.0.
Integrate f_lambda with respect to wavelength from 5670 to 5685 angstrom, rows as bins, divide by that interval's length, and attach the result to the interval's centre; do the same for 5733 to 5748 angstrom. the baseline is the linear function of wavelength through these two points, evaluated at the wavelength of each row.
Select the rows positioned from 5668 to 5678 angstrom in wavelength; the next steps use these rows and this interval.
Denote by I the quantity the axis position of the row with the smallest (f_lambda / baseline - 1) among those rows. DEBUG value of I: 5668.27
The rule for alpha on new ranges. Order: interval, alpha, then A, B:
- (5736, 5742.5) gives -0.6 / 0.8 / 0.117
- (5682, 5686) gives -0.4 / 0.5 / 0.130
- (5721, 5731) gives -1.1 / 1.2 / 0.123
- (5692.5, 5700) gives -0.8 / 0.9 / 0.126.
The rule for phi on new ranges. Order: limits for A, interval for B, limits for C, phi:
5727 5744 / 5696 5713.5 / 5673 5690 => -0.0215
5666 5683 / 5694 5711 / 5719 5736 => -0.0130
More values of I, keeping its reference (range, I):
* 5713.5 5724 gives 5718.08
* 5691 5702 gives 5698.37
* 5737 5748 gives 5747.12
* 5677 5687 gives 5678.72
